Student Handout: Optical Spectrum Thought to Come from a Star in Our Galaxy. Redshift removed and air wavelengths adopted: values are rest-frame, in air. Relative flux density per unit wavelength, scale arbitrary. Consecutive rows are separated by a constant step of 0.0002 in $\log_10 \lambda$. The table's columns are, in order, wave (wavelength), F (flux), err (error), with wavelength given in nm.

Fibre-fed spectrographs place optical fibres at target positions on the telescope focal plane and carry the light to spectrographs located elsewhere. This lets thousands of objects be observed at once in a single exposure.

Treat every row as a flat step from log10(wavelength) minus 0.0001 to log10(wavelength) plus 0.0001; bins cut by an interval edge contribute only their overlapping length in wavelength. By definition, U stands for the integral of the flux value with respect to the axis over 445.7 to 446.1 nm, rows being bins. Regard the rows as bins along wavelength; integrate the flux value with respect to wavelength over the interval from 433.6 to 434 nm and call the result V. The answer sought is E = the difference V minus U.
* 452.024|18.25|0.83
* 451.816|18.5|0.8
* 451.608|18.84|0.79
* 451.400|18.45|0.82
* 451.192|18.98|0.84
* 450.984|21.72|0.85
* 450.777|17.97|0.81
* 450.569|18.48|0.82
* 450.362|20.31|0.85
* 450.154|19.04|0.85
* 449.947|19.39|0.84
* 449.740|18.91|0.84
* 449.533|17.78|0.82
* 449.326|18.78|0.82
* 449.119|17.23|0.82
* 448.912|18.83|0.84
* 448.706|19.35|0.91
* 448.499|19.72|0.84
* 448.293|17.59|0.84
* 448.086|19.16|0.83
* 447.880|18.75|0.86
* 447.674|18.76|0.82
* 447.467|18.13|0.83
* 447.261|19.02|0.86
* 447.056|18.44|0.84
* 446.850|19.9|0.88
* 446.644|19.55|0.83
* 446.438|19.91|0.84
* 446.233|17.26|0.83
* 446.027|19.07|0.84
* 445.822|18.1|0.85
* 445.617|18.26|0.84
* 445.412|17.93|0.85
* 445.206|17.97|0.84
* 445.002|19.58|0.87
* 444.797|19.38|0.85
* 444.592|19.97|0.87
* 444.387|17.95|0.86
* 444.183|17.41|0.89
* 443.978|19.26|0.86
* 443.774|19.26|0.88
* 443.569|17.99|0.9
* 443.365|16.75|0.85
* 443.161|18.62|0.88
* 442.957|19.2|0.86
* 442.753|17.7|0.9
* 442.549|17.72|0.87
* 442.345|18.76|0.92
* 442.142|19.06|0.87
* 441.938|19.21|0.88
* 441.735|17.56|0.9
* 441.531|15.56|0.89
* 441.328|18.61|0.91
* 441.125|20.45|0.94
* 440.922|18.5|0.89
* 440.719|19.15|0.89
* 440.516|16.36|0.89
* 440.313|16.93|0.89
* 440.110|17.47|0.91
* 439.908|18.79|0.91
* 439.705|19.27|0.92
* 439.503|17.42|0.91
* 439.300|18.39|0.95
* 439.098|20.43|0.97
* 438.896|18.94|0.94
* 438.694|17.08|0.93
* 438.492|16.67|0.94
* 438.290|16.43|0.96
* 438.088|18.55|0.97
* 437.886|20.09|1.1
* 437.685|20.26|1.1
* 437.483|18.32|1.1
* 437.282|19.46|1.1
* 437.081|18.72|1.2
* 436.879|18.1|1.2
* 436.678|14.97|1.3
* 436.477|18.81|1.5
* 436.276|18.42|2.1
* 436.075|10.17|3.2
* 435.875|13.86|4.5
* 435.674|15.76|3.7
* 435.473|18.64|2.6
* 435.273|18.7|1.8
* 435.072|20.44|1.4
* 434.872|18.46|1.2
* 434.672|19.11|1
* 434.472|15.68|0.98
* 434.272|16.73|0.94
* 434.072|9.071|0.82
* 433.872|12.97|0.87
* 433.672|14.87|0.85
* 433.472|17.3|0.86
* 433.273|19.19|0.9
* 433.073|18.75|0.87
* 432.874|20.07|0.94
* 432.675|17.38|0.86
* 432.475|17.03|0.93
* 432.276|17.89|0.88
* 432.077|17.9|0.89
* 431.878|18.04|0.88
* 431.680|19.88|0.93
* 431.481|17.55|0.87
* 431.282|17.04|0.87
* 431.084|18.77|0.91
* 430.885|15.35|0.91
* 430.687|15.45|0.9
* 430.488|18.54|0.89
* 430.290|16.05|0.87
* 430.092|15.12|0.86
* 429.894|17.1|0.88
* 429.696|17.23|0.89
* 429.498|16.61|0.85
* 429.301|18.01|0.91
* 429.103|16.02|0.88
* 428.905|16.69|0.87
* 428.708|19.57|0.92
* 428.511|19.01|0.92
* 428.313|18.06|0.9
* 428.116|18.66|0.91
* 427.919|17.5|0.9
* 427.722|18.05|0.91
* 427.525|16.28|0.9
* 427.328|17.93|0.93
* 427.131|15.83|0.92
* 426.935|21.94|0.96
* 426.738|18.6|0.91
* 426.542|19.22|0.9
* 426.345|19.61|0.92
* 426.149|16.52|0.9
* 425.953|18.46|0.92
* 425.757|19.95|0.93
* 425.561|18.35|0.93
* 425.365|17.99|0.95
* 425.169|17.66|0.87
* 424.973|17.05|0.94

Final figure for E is -2.0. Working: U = 7.4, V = 5.40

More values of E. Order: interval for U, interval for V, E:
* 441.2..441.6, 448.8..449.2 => 0.3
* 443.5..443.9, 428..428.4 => -0.1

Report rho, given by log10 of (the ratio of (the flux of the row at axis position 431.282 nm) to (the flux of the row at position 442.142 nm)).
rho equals -0.05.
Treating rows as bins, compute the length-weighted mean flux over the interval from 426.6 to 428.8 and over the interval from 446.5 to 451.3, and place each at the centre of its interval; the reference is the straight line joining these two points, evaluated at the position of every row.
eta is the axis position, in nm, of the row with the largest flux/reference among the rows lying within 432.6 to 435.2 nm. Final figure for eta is 435.072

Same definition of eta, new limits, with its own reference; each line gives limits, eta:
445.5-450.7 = 450.362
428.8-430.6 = 430.488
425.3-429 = 426.935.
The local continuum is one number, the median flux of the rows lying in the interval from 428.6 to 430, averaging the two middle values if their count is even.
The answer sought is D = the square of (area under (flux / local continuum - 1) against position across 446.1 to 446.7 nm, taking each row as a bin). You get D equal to 0.0038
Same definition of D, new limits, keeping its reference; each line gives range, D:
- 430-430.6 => 0.0004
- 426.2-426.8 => 0.0043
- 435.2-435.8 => 0.0002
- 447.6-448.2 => 0.0039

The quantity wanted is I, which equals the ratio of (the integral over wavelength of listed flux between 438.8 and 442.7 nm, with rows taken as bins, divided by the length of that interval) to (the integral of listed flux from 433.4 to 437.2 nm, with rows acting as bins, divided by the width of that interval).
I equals 1.12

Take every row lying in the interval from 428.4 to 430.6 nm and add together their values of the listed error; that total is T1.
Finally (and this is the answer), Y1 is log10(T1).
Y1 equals 0.99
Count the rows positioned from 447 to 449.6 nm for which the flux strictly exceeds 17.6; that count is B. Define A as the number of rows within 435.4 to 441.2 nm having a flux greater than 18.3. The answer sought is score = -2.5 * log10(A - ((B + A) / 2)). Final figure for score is -1.2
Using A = 17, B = 11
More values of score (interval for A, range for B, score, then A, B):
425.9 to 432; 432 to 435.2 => -0.4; 11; 8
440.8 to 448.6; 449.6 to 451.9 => -1.9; 23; 11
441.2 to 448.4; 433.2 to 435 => -2.3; 20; 3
